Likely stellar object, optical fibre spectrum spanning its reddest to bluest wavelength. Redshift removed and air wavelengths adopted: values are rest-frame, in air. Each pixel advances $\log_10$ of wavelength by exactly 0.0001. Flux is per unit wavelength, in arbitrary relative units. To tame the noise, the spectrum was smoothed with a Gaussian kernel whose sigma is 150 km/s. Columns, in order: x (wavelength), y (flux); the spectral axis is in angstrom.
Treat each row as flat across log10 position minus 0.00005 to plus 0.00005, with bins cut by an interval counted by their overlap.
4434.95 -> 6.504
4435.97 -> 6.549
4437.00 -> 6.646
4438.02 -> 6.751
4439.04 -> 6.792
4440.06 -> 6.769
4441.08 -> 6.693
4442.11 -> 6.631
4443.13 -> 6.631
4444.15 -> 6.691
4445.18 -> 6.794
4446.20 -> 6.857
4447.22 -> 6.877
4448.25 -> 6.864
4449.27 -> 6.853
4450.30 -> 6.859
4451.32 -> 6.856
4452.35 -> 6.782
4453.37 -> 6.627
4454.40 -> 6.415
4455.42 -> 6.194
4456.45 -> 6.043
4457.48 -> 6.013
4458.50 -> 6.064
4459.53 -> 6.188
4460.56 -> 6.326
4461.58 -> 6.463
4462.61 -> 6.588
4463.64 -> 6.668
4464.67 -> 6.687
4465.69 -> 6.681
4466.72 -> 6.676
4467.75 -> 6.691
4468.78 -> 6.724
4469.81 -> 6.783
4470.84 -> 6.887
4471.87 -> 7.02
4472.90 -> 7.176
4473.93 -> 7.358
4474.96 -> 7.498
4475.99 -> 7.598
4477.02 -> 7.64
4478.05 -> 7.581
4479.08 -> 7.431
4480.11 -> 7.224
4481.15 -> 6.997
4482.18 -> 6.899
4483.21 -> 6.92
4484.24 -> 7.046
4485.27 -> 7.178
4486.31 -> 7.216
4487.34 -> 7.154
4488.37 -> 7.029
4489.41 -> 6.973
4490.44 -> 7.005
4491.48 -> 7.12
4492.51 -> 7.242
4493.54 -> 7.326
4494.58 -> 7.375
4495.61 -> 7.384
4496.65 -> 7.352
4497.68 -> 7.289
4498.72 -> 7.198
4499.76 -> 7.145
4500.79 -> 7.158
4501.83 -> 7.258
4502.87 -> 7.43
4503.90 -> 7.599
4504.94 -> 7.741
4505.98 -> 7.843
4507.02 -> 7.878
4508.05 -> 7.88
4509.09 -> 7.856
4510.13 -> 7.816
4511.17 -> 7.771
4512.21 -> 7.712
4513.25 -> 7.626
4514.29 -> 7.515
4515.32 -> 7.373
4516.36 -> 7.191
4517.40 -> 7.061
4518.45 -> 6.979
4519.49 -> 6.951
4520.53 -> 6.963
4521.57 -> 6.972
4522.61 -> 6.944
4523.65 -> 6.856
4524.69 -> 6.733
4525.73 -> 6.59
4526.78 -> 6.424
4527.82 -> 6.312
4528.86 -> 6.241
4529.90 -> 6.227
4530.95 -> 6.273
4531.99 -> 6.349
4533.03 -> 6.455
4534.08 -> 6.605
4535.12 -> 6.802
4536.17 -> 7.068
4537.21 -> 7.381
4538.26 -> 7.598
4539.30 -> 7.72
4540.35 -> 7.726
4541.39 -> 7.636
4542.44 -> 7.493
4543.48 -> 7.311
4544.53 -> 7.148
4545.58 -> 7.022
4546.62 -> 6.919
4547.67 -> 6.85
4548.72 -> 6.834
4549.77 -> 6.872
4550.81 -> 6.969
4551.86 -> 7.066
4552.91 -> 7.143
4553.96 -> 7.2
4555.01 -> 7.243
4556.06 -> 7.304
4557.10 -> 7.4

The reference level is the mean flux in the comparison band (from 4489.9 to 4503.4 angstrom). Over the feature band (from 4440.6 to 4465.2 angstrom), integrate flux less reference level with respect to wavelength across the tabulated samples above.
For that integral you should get -17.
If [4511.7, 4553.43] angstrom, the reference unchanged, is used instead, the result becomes -11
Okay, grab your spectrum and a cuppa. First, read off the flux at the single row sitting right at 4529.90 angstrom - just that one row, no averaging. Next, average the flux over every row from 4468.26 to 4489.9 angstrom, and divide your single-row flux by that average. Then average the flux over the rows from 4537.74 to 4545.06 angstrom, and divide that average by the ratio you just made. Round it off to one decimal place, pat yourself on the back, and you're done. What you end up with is 8.6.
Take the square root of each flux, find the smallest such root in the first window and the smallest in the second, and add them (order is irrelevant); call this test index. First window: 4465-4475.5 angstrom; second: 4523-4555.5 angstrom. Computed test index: 5.08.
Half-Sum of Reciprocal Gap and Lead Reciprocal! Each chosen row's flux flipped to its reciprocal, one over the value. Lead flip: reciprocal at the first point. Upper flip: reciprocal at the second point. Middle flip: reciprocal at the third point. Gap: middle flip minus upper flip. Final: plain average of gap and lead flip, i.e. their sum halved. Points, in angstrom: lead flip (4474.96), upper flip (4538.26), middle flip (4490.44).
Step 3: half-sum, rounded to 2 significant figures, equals 0.072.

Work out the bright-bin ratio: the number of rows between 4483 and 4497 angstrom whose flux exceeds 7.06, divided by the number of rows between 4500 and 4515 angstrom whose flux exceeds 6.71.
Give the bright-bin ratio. 0.64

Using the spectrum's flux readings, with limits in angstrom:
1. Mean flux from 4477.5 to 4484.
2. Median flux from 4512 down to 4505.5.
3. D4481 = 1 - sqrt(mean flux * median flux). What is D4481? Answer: -6.50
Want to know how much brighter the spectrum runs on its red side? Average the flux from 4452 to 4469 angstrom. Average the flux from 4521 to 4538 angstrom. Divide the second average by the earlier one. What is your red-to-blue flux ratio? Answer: 1.03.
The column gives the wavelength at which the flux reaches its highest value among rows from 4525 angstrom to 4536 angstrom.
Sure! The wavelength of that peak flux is 4535.12 angstrom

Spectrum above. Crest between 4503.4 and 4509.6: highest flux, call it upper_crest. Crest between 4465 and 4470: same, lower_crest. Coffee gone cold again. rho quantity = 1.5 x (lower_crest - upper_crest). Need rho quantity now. -1.65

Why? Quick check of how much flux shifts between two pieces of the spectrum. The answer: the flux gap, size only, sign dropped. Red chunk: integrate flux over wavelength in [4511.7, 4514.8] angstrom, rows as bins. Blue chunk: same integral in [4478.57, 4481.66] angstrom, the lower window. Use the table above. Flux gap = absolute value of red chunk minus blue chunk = 1.4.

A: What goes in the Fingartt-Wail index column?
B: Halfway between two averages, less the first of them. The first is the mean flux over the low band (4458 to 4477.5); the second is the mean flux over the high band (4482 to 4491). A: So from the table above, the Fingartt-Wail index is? 0.11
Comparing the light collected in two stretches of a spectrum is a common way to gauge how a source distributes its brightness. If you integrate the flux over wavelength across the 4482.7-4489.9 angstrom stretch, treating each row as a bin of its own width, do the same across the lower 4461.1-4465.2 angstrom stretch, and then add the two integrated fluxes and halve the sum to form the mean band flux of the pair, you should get 39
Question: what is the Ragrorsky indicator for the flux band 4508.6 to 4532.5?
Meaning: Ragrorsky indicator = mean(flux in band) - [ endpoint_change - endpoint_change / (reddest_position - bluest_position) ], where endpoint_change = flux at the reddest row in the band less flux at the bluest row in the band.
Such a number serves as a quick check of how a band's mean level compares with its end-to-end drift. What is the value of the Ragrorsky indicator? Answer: 8.4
